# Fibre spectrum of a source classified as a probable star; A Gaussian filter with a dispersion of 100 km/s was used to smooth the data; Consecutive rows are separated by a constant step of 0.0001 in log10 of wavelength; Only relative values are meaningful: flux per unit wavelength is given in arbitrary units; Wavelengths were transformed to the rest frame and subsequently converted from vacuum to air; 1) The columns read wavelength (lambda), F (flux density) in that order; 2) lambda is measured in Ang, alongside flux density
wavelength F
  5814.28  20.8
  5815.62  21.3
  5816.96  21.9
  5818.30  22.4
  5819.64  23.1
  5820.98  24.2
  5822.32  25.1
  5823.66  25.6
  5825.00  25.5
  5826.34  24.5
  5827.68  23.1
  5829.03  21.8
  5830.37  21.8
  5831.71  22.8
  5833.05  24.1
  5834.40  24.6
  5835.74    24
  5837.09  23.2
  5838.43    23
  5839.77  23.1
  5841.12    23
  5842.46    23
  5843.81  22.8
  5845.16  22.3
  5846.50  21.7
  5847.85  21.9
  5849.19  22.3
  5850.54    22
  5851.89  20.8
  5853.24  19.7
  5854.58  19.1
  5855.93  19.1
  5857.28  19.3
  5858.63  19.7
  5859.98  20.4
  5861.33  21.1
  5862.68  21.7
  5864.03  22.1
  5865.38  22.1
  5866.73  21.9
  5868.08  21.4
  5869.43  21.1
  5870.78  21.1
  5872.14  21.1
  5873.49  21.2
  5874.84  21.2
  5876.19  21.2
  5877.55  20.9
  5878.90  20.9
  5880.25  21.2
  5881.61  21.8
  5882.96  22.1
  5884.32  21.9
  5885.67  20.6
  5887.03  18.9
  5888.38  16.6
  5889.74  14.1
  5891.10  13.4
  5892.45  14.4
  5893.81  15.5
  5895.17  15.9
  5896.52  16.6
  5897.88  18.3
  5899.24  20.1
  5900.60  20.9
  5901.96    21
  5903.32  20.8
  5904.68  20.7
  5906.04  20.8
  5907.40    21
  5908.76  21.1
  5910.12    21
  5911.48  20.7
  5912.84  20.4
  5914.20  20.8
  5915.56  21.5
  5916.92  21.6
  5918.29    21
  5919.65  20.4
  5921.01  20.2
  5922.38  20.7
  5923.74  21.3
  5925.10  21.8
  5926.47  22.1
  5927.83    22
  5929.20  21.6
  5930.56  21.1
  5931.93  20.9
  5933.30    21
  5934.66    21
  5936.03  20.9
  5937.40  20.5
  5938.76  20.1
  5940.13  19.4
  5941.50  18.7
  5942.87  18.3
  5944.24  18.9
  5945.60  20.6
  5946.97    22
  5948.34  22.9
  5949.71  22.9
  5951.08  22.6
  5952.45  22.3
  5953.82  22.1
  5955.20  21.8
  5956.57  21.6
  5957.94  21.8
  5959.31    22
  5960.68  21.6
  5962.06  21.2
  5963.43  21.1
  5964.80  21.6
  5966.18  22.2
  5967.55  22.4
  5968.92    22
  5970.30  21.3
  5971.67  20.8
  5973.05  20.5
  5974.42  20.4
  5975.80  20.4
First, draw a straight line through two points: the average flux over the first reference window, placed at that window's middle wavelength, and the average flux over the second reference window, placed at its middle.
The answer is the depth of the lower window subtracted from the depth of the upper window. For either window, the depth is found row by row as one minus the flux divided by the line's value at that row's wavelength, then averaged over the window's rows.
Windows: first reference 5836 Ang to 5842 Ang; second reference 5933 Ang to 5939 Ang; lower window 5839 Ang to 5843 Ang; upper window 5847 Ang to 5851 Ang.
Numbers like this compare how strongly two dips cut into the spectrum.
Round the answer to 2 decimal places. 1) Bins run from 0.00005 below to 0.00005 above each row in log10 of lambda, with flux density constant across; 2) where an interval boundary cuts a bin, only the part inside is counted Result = 0.03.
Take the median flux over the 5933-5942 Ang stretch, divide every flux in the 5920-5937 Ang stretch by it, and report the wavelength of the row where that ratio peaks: 5926.47 Ang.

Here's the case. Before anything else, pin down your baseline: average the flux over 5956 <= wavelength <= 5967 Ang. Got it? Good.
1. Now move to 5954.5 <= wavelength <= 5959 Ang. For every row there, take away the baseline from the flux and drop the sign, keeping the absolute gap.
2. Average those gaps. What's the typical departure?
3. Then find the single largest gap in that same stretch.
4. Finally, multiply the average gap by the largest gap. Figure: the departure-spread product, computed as 0.0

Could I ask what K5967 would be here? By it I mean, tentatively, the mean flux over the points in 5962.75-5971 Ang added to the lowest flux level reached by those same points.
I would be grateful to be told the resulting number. 42.9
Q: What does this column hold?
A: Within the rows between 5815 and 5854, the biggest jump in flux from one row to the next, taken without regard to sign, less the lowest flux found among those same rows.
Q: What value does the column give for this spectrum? -18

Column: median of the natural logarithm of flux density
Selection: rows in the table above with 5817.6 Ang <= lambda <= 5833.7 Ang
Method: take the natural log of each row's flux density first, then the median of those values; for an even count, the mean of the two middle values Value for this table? 3.16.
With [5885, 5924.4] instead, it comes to 3.03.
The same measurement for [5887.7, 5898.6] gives 2.75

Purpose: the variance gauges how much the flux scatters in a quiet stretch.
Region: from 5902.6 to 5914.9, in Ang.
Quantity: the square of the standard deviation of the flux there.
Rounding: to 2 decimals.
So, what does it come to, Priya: 0.04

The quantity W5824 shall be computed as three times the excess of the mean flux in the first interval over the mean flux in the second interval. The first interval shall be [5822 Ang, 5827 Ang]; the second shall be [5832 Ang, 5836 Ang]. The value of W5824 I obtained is 3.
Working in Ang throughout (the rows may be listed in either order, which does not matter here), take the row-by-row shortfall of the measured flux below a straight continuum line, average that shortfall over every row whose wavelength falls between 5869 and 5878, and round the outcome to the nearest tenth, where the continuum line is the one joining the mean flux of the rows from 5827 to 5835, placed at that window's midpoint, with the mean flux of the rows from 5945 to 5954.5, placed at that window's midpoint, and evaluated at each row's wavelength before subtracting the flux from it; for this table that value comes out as 1.6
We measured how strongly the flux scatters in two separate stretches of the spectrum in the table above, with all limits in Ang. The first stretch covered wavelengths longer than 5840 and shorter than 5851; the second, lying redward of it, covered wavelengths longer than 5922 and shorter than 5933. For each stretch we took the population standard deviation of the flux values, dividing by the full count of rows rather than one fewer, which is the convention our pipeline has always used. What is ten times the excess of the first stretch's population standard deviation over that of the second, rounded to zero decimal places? 0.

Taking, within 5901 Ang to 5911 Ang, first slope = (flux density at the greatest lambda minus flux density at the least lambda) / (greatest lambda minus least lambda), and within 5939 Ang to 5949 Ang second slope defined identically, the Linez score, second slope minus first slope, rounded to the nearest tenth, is 0.4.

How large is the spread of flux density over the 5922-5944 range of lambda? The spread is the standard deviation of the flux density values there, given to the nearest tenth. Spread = 1.1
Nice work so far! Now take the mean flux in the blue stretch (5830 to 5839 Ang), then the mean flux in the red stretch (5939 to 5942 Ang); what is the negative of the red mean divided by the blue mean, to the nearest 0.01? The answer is -0.82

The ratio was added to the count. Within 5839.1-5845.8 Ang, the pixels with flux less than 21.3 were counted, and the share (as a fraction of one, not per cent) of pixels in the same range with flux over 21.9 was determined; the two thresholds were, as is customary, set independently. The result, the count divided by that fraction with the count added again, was 0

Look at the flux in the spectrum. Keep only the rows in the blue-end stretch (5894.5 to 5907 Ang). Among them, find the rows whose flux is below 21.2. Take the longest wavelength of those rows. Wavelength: 5906.04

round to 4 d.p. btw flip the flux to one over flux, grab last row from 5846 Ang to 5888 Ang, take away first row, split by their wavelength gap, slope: 0.0002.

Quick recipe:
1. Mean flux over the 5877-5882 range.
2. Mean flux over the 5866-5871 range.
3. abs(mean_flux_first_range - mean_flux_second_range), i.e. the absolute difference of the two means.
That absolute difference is 0.2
